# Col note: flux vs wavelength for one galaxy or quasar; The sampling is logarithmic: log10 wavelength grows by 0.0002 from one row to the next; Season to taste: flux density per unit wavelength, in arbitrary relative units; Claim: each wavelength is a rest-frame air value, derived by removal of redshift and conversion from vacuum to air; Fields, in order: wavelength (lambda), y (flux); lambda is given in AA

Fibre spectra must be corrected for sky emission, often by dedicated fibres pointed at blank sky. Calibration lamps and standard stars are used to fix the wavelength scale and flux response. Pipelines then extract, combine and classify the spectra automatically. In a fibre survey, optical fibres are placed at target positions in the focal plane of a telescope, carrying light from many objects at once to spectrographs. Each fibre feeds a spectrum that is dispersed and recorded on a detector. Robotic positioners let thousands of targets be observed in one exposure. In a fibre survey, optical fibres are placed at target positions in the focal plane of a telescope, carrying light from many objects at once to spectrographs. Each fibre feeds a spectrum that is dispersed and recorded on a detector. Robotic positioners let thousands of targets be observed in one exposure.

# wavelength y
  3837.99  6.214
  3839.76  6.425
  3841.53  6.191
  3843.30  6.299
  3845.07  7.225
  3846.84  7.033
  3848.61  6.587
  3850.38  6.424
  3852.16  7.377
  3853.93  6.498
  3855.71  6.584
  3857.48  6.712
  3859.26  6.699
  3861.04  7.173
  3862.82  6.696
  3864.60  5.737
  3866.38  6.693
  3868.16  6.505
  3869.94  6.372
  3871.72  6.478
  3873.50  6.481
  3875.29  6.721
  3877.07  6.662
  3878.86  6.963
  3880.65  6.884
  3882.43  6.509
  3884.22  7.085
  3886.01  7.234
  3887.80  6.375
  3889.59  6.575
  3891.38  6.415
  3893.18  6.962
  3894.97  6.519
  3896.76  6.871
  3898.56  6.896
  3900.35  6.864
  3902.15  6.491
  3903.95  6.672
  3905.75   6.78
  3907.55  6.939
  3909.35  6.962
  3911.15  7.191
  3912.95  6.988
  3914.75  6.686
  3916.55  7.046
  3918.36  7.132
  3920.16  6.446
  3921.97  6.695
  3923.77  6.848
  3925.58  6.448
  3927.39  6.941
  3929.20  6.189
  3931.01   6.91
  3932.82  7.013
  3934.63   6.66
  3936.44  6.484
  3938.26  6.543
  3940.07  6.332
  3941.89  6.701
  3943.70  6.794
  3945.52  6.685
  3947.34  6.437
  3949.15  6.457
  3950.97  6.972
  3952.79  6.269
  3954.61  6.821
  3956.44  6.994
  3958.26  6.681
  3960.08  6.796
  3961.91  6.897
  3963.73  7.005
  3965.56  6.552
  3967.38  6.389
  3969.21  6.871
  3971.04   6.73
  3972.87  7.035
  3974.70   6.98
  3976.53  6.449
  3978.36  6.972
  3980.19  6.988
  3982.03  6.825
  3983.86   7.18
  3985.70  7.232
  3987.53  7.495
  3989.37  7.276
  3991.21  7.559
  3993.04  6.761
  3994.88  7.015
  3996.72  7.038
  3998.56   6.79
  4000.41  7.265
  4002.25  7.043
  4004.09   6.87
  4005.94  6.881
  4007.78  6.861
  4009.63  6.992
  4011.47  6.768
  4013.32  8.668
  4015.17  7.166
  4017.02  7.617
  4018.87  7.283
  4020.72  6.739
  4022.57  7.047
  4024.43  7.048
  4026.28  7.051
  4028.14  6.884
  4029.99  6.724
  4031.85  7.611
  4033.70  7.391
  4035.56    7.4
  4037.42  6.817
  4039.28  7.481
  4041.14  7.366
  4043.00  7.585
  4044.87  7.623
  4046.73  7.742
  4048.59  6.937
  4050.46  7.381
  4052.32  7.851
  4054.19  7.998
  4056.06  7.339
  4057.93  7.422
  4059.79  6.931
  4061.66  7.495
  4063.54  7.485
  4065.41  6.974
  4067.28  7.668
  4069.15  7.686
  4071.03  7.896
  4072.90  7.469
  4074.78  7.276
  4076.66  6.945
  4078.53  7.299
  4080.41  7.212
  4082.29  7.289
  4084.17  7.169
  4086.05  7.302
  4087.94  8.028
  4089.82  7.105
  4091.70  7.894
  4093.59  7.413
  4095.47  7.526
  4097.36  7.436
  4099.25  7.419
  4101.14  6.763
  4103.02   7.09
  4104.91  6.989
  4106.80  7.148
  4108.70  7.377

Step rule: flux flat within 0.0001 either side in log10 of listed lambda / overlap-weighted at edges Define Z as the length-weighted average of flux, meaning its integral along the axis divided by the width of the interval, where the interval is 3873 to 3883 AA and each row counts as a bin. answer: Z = 6.7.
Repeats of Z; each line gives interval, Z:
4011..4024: 7.3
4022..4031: 6.9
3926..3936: 6.7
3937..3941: 6.4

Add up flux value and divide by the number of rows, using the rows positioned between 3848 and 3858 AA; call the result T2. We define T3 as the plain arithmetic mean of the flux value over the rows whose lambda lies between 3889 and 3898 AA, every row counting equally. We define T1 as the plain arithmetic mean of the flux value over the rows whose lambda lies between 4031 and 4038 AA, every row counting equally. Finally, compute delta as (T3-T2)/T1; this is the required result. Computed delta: 0.00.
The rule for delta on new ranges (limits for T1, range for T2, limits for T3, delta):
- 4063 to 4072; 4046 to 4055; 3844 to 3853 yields -0.09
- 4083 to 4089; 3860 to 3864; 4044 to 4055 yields 0.09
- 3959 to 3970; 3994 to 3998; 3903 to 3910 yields -0.03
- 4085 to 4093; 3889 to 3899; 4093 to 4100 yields 0.10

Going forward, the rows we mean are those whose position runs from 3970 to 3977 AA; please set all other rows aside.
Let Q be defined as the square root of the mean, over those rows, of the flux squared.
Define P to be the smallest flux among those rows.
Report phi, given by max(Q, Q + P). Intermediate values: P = 6.449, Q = 6.80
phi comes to 13.3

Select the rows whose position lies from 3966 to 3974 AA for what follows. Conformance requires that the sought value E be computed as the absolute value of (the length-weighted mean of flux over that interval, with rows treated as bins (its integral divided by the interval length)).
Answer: 6.75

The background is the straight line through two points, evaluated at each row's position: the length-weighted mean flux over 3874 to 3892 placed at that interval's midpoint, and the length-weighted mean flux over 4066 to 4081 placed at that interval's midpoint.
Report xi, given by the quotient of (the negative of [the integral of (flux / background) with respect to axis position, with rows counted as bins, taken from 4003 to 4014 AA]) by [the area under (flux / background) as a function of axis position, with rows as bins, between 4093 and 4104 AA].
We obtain -1.03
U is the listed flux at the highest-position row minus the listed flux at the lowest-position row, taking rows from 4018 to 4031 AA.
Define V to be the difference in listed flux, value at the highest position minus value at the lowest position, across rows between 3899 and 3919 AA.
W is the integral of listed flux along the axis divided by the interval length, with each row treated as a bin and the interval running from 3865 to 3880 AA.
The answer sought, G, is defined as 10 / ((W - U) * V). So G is 5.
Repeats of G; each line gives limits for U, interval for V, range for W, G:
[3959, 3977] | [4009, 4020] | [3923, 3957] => 5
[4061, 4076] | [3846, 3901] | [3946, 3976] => -9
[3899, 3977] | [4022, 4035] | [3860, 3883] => 4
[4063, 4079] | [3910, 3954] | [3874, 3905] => -2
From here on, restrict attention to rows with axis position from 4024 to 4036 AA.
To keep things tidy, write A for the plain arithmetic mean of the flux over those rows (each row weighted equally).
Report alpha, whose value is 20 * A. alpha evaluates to 143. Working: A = 7.16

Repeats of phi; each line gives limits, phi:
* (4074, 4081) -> 14.1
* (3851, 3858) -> 13.3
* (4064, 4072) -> 14.5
